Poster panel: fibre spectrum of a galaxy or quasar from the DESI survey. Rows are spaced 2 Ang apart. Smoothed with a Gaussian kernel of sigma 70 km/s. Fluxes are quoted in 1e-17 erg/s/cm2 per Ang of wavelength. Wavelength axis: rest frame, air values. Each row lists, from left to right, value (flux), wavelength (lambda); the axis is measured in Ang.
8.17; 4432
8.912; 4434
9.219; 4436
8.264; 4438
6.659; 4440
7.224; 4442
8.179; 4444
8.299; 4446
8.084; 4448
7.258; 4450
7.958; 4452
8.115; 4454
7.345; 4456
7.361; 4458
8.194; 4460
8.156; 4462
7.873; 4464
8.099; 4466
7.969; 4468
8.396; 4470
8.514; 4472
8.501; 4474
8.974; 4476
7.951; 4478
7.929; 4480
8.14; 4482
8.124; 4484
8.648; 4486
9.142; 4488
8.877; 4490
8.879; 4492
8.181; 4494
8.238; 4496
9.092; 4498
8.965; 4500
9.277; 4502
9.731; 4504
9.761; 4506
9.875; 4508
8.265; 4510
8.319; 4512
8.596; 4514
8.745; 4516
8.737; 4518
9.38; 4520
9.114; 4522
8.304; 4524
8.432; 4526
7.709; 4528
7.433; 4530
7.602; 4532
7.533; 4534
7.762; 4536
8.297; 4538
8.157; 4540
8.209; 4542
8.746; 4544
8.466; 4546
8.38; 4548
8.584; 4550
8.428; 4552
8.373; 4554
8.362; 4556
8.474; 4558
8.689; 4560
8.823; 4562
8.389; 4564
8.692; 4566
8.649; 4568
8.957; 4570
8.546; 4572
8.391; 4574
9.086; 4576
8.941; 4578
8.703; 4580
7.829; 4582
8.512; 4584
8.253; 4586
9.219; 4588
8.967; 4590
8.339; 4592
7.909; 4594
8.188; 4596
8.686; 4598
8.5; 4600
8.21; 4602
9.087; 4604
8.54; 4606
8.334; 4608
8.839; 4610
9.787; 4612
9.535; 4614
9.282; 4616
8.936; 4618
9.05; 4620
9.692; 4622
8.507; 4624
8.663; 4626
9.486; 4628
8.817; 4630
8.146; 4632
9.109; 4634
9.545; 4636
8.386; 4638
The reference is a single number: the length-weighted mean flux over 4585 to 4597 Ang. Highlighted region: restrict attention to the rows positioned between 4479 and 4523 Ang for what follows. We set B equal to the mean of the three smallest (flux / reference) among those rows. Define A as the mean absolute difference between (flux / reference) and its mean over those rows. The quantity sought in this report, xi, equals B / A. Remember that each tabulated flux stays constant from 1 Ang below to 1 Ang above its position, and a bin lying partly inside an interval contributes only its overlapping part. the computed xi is 17.4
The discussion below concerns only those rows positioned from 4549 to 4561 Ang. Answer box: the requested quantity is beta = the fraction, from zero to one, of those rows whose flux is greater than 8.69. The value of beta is 0.0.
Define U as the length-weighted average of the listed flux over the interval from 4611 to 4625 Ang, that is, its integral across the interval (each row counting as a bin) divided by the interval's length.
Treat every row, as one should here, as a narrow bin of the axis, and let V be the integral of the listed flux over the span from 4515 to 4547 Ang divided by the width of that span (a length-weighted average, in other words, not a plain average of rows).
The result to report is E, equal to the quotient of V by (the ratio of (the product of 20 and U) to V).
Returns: 0.371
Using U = 9.3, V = 8.29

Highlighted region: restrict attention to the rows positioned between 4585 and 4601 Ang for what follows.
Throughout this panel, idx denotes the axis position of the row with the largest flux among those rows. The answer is 4588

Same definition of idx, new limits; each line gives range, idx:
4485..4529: 4508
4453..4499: 4488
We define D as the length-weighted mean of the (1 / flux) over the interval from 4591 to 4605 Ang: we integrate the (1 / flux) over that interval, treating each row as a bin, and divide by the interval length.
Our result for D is 0.119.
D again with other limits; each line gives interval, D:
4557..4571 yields 0.115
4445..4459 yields 0.129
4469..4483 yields 0.120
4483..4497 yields 0.117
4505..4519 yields 0.113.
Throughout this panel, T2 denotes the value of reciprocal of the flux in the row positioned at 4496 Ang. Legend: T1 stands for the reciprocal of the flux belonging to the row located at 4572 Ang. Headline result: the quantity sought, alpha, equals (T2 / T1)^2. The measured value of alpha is 1.08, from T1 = 0.117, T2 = 0.121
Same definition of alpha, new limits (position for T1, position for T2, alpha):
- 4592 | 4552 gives 0.98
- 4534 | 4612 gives 0.59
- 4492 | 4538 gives 1.15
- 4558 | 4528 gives 1.21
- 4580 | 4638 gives 1.08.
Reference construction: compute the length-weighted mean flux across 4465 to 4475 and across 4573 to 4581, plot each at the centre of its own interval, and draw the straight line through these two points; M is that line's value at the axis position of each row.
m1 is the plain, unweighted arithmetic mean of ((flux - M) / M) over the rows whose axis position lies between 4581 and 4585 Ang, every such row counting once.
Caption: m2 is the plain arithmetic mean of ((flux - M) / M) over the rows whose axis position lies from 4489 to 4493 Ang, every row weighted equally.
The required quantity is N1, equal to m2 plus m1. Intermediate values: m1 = -0.072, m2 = 0.06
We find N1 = -0.01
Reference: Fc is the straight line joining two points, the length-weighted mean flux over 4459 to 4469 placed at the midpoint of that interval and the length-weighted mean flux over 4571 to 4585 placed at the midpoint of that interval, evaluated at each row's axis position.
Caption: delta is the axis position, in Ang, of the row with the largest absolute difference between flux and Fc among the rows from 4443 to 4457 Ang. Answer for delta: 4450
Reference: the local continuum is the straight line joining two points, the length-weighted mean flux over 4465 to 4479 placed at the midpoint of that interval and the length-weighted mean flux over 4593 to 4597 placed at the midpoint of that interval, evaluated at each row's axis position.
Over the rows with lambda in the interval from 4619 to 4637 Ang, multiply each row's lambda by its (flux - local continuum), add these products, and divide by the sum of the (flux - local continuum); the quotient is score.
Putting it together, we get 4628.0 Ang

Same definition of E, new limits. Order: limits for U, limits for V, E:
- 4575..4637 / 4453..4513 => 0.410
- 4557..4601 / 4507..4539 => 0.409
